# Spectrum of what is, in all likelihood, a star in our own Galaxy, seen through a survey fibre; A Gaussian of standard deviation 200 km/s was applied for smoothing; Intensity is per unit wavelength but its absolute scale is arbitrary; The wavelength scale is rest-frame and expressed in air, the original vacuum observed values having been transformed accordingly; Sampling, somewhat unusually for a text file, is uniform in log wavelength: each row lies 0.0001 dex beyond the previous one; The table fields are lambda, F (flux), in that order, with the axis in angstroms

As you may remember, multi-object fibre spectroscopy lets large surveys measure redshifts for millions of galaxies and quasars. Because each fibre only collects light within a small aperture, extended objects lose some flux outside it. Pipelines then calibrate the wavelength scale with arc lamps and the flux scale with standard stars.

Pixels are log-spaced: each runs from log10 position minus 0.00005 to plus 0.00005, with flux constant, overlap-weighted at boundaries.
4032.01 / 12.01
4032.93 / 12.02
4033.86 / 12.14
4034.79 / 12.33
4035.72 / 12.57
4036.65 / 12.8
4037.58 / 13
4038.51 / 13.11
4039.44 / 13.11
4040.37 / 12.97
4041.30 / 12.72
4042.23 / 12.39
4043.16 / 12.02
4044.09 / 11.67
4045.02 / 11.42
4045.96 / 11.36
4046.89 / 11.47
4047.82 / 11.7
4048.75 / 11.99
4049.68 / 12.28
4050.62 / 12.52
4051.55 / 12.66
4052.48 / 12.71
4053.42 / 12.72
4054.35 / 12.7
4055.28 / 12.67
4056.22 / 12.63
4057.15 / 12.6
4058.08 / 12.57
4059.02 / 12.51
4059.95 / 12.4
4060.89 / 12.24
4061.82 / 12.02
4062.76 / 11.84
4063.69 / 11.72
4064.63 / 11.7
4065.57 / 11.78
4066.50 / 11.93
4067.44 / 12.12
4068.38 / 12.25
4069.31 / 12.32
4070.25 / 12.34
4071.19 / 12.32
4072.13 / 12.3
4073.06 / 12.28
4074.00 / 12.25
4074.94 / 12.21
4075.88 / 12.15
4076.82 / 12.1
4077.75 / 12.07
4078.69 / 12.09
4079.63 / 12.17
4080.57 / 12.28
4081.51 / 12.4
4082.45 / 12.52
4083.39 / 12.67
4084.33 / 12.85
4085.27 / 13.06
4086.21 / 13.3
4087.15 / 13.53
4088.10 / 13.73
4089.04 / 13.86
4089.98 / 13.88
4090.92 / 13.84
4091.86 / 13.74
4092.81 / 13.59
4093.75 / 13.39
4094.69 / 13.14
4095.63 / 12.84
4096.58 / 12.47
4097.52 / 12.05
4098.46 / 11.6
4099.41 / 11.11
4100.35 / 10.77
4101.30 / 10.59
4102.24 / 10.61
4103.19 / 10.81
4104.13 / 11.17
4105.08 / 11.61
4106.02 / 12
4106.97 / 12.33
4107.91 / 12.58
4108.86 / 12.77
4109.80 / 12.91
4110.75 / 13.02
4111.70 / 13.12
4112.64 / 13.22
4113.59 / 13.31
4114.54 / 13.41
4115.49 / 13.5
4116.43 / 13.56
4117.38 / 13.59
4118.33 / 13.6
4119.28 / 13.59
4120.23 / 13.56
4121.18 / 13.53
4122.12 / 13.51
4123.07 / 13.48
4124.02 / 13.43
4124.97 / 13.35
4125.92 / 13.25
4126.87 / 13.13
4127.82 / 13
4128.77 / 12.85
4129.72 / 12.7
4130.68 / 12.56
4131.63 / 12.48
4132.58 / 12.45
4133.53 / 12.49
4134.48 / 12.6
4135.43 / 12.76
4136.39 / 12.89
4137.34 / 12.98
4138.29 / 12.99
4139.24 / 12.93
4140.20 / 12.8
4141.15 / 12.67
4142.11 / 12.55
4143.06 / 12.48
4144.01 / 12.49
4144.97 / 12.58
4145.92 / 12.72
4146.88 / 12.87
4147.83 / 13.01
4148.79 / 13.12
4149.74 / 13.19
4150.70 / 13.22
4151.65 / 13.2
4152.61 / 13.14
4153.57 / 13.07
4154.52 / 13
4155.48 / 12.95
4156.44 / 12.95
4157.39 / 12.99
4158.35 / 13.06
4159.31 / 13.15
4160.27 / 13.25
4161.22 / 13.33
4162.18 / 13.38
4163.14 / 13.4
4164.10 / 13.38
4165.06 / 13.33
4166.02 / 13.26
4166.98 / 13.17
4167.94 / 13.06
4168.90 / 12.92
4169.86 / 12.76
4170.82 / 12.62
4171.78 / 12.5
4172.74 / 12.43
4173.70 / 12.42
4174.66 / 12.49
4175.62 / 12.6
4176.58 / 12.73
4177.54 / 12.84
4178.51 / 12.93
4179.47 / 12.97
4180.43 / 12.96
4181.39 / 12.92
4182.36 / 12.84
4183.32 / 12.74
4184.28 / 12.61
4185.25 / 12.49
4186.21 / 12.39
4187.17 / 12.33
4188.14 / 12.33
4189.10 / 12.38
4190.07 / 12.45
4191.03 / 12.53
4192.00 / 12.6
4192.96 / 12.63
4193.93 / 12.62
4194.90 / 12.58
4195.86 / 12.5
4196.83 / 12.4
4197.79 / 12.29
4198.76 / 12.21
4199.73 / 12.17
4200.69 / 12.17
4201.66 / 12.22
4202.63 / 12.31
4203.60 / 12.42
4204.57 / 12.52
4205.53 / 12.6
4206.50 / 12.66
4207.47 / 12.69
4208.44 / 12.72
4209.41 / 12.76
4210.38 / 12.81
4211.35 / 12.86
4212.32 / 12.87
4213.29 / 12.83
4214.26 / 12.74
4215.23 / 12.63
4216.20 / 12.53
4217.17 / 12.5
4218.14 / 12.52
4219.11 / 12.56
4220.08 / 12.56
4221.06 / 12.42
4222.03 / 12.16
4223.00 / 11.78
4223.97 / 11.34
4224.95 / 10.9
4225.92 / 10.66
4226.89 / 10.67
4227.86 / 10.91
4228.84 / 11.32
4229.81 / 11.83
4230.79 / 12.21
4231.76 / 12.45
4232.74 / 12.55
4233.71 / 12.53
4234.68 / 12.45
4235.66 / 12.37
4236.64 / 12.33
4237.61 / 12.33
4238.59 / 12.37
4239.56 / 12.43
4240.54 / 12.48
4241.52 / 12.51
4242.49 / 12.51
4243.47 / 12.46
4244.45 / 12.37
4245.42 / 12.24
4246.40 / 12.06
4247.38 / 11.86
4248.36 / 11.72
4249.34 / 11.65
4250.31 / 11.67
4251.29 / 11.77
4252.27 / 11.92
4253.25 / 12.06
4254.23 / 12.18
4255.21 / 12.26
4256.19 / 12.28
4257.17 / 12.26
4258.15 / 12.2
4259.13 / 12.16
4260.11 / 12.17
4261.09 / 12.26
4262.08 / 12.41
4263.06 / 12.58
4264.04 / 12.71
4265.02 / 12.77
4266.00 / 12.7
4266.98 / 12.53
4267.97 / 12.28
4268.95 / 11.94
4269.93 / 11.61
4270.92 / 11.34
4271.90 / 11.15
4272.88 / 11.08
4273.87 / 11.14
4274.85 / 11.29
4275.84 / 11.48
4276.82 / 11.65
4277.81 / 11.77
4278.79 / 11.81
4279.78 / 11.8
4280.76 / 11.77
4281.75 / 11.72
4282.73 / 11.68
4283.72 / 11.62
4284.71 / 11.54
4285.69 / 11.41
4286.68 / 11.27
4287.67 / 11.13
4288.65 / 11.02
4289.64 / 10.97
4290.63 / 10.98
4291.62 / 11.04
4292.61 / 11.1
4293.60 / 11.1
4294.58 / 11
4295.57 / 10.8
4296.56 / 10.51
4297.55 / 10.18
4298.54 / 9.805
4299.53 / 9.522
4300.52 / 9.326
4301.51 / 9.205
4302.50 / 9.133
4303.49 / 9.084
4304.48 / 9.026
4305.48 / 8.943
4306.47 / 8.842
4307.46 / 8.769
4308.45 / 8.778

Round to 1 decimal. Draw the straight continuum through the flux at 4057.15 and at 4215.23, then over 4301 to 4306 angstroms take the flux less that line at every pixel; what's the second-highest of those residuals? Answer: -3.5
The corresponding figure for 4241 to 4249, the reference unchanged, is -0.1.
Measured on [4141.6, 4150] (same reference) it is 0.5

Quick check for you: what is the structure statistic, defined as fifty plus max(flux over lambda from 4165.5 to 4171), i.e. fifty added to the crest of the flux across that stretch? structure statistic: 63.3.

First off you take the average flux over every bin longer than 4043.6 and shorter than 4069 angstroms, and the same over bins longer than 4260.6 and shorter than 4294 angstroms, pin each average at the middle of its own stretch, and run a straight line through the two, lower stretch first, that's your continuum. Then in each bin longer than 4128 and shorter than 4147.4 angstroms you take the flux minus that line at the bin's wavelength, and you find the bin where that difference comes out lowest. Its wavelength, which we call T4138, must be 4132.58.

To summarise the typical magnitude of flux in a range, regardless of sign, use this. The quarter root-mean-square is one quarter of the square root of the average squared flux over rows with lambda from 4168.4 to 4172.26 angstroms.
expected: 3.18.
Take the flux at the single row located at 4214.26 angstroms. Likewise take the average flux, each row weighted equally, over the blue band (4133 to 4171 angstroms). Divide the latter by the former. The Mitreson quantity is 1.02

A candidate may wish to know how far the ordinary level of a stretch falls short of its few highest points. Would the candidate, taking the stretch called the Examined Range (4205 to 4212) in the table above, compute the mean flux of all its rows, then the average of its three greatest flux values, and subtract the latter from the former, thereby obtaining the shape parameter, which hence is -0.08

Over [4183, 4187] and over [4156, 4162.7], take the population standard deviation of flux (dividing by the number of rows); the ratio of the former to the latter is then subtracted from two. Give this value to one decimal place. 1.2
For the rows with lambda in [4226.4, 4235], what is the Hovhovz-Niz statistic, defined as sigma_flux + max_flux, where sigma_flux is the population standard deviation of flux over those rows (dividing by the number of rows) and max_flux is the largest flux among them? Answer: 13.2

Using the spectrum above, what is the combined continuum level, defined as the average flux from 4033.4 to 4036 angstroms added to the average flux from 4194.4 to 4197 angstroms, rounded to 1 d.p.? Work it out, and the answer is 24.8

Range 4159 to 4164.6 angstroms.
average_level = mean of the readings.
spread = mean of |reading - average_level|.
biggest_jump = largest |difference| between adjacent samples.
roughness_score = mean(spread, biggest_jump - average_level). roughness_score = -6.6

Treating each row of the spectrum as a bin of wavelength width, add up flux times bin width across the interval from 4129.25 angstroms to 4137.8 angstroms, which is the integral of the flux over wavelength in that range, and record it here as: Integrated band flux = 108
